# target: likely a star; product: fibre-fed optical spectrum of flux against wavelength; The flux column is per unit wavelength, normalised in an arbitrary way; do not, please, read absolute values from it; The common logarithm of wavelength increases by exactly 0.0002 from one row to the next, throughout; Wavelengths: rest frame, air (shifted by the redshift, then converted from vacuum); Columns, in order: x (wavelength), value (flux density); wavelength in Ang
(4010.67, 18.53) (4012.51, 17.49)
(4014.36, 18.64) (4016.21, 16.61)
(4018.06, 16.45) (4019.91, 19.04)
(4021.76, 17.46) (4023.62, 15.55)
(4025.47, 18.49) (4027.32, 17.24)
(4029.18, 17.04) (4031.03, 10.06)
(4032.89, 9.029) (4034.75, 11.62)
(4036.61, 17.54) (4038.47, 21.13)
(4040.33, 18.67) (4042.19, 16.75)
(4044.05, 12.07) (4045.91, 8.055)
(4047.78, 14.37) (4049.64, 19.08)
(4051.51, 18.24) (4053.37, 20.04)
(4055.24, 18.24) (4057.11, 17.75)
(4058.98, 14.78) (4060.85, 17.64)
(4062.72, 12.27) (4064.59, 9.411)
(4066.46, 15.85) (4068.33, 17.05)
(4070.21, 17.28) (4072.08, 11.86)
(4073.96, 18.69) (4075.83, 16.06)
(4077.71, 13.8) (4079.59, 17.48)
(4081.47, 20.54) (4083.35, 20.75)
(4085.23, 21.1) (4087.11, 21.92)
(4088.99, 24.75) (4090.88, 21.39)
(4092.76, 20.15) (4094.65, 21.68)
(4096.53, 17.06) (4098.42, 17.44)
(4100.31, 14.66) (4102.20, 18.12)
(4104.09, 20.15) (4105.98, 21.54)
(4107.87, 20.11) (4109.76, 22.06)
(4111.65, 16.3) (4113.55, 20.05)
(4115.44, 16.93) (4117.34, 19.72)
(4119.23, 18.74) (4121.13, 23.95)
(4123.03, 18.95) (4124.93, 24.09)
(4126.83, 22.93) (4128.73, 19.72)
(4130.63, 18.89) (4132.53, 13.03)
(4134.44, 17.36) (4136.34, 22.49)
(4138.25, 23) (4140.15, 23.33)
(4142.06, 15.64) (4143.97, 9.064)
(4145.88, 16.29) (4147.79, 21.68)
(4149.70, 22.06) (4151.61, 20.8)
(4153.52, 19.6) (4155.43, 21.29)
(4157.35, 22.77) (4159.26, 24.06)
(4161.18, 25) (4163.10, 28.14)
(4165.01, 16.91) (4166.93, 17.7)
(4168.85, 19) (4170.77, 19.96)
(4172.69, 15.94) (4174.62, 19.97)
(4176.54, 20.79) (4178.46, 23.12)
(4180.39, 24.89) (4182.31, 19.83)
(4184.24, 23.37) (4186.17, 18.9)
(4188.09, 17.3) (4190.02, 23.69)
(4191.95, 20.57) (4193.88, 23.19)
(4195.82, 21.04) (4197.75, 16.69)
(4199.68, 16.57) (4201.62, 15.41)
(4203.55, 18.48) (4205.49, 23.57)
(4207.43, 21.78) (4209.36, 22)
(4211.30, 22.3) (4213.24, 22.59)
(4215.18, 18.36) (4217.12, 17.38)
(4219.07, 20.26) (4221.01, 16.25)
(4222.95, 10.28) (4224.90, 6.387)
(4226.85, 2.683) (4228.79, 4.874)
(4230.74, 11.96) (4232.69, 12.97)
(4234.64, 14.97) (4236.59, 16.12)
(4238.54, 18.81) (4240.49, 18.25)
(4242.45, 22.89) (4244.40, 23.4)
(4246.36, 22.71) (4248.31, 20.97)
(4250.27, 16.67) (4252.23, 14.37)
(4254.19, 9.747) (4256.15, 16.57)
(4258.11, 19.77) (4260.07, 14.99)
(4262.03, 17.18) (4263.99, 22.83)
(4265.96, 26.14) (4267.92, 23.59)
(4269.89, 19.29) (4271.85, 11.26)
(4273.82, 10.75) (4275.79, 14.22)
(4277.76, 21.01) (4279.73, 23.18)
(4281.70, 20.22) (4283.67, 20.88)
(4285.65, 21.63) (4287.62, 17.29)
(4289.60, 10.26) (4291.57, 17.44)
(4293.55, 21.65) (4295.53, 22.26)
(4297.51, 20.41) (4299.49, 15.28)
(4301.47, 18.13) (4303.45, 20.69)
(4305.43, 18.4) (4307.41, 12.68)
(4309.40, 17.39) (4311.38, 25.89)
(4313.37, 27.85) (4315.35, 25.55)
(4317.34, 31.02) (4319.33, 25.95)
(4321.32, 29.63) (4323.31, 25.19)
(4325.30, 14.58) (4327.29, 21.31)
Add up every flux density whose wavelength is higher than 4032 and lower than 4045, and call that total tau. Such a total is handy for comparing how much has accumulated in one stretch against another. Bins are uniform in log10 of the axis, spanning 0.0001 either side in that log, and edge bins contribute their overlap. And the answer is 107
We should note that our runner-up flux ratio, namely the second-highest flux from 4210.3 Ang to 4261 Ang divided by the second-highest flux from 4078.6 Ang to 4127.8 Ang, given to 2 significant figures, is 0.95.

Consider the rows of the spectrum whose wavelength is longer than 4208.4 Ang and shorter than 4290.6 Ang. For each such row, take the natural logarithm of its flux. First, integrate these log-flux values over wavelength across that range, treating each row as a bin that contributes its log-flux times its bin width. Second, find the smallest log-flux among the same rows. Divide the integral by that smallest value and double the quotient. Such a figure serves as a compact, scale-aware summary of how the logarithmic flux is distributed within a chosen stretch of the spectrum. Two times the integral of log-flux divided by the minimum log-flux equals 460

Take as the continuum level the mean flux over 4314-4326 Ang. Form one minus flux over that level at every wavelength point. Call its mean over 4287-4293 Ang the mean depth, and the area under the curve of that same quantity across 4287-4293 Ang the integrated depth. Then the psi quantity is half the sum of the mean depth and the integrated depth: 1.4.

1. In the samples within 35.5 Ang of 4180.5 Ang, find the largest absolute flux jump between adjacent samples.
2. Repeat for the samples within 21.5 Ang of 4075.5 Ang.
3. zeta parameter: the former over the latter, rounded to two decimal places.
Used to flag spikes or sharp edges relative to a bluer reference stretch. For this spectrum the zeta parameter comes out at 1.64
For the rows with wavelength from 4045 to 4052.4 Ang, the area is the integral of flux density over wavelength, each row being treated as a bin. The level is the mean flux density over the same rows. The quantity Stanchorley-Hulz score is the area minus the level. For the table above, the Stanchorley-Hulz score 96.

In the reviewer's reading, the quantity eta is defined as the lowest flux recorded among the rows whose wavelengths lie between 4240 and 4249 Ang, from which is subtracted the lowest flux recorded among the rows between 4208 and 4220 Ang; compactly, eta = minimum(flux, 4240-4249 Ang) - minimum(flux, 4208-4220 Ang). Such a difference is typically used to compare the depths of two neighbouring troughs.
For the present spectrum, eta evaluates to 0.9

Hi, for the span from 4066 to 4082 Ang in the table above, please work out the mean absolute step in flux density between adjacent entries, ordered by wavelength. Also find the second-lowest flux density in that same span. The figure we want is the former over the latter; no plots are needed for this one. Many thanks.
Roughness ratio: 0.23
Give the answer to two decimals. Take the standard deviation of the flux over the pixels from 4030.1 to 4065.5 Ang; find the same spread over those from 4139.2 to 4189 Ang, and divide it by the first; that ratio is 0.94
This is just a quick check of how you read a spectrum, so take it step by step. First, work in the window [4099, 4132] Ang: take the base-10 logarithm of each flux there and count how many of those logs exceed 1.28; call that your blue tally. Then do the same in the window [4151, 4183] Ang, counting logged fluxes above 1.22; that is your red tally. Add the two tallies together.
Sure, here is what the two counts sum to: 26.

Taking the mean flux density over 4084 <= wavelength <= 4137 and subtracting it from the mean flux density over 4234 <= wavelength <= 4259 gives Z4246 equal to -1.7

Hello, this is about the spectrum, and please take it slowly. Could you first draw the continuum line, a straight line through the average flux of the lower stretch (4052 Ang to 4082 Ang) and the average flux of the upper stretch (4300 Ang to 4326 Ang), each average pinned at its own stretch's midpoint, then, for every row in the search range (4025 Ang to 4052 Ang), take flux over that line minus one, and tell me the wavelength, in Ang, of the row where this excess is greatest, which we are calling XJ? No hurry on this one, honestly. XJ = 4038.47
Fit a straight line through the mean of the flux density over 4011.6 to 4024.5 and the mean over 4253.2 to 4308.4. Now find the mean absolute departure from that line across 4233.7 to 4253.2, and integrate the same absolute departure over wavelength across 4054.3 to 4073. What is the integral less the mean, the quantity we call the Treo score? 44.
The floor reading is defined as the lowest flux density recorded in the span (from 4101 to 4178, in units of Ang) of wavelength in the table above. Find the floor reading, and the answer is 9.064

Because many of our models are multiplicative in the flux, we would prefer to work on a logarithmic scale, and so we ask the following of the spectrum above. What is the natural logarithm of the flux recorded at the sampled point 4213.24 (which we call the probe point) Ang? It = 3.12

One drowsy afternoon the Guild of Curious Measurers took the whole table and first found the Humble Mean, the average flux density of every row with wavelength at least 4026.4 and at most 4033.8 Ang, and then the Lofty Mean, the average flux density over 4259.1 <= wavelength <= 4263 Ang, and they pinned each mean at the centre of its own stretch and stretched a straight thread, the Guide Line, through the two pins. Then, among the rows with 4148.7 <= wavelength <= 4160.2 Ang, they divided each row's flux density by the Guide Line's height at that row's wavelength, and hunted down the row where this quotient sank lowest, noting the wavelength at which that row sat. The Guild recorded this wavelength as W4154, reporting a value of 4153.52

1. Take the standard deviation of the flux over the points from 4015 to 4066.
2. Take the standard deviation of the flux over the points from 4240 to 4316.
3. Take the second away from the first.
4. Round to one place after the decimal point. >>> -1.0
